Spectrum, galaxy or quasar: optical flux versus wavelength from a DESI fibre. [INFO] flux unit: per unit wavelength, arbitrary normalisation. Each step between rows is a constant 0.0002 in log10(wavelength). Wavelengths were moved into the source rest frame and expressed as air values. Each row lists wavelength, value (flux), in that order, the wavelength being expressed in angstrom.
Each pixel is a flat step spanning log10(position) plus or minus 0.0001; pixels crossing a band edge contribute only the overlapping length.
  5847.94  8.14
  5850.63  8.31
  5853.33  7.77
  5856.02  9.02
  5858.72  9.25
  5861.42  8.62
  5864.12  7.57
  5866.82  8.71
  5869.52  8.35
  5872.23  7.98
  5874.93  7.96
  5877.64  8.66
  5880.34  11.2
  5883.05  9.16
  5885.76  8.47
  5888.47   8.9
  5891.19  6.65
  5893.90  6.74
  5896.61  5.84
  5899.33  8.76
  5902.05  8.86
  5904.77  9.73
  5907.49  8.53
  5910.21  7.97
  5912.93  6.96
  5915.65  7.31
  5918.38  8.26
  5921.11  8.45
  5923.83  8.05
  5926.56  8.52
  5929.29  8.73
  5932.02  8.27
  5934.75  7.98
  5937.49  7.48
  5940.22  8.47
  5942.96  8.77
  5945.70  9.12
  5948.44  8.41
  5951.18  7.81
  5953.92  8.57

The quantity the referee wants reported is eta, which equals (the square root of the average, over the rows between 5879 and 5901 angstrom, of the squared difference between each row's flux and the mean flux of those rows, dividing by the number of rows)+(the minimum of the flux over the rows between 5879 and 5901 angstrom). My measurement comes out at 7.5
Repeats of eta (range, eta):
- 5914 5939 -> 7.8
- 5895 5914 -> 7.1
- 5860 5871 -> 8.0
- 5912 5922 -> 7.6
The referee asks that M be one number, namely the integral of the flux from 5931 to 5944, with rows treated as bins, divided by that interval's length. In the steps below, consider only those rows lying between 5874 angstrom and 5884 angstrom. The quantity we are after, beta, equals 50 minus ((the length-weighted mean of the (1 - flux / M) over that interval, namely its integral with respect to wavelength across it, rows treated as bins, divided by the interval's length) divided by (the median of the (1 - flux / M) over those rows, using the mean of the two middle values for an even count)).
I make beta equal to 48.5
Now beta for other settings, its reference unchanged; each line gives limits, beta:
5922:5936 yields 48.5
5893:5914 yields 52.9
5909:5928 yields 48.1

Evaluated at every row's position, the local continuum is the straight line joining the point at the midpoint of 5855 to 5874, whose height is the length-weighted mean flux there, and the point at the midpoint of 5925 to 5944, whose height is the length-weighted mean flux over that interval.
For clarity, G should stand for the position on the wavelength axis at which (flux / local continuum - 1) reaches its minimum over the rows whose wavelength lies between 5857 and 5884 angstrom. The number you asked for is 5864.12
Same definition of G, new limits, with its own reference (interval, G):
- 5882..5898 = 5896.61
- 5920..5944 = 5937.49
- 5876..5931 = 5896.61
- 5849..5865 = 5864.12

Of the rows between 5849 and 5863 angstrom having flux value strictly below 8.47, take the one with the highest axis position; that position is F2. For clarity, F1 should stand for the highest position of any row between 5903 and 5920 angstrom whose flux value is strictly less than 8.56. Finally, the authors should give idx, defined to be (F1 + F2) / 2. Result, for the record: 5885.9 angstrom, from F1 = 5918.38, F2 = 5853.33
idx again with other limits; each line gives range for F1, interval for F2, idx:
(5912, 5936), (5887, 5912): 5922.5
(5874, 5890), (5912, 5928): 5904.8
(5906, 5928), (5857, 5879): 5900.7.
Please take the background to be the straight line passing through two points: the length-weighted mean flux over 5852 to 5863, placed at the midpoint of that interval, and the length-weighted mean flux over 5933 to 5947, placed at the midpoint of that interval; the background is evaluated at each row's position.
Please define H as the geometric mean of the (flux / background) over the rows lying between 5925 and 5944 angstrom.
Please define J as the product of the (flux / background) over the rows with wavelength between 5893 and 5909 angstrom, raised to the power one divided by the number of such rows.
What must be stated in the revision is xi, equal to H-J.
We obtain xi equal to 0.06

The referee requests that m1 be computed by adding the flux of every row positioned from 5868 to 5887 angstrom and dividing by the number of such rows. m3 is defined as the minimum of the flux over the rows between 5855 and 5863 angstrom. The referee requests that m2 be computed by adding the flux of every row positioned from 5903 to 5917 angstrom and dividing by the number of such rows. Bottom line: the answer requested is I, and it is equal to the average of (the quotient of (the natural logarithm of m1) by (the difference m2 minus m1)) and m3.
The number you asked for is 3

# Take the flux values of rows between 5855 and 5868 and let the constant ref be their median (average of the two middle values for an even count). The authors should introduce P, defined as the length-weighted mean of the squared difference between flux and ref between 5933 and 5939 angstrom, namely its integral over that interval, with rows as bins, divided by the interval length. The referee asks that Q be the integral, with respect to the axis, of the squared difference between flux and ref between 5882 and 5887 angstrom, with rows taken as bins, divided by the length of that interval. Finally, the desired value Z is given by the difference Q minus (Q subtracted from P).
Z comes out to -0.7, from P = 0.95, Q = 0.1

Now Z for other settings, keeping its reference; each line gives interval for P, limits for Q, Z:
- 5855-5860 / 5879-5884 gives 6.7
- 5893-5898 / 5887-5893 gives -1.8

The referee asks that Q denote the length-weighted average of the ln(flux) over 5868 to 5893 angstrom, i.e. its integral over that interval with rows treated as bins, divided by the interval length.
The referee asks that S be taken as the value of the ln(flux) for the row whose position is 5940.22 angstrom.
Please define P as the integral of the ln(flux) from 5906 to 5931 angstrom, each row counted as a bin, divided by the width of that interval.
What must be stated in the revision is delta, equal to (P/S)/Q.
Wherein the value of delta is 0.457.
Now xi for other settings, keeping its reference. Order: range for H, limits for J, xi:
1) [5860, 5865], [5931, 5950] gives -0.06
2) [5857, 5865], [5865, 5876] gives 0.02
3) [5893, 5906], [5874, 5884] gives -0.15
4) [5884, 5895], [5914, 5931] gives -0.08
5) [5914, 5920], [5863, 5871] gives -0.03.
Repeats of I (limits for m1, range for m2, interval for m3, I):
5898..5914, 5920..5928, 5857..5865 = -5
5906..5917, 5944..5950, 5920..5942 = 5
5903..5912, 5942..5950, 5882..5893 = 50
